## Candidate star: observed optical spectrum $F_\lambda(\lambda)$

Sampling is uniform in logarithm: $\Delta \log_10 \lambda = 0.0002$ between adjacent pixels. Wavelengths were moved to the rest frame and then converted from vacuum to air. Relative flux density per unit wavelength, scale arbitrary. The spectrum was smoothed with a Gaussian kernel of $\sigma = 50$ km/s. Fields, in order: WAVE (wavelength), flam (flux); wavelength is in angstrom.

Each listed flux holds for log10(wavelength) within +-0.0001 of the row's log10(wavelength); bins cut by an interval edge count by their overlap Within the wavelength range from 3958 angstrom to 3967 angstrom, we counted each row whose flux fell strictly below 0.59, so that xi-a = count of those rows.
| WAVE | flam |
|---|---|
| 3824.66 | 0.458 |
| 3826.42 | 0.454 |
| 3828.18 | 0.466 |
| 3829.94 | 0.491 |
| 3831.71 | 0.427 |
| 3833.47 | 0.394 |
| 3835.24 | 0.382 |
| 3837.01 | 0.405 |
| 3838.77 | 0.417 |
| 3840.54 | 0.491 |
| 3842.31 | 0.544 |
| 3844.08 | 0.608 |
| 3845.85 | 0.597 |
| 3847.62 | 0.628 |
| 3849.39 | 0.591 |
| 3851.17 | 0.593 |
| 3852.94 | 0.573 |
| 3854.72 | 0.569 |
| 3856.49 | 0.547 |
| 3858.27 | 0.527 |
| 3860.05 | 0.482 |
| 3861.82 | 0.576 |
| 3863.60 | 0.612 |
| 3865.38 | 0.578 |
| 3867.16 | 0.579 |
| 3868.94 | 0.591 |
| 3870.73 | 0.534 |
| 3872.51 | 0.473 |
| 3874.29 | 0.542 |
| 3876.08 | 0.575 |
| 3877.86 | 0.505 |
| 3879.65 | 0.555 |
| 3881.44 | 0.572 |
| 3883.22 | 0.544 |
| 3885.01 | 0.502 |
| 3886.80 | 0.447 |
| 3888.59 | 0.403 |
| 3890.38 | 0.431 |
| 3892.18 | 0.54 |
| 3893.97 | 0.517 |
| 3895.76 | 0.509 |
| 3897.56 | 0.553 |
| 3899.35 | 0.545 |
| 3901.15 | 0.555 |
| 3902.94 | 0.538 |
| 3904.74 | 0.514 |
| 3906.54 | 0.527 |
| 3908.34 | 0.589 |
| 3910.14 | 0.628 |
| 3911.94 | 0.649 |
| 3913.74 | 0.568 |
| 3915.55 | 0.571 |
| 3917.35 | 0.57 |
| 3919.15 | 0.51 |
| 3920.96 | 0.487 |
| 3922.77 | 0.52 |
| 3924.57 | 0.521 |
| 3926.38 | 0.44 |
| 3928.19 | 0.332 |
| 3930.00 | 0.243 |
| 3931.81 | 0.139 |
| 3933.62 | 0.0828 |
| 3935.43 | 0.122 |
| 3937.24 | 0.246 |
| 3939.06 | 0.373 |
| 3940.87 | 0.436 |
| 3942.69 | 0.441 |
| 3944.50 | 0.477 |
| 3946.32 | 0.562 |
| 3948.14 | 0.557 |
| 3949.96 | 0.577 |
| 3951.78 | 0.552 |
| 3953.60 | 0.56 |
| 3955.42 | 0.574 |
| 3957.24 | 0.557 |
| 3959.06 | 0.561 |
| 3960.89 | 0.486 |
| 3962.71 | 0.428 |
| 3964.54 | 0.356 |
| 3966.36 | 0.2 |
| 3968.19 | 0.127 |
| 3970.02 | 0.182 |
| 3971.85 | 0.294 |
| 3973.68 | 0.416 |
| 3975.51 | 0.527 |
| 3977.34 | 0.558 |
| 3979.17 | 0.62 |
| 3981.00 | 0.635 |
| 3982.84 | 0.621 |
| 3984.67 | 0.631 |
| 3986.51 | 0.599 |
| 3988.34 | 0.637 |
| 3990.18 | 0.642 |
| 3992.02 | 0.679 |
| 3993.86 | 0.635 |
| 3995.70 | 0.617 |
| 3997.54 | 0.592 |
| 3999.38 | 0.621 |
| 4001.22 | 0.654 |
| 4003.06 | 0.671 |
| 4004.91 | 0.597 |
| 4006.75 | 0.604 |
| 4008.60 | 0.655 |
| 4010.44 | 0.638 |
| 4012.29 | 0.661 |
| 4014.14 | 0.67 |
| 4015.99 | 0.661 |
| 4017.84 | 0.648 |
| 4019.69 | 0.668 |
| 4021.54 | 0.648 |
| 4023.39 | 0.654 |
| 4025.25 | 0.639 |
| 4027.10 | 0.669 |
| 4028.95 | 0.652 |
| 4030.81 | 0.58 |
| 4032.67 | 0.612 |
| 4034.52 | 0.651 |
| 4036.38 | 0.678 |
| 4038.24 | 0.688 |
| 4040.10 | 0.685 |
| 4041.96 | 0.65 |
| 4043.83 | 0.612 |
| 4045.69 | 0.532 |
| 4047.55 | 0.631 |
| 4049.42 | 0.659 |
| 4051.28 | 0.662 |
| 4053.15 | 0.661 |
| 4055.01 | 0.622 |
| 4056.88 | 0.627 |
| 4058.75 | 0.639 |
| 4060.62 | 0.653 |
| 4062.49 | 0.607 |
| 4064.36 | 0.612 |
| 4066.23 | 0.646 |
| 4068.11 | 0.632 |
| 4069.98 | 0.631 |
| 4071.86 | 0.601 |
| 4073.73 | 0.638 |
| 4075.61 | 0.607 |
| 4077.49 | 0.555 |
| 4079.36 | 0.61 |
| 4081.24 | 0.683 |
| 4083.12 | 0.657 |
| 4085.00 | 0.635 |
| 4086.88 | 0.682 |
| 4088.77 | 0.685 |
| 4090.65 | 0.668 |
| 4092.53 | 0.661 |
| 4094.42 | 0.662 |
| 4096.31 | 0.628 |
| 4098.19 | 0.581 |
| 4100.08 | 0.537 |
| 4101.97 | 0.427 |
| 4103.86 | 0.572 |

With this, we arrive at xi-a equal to 5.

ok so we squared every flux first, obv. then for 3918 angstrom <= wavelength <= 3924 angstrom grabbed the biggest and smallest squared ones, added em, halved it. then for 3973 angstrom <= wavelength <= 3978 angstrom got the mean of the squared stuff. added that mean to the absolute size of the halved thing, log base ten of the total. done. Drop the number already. -0.29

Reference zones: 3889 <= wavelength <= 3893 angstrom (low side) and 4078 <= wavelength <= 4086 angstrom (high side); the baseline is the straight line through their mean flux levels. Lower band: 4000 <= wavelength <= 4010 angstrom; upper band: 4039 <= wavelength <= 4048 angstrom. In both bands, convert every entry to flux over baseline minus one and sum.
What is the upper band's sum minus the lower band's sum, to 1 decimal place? -0.4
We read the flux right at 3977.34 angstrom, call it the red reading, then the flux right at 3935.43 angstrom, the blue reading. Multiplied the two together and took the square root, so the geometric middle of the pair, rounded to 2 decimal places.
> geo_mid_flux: 0.26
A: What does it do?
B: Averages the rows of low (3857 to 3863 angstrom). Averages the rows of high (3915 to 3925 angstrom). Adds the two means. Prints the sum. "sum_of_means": 1.06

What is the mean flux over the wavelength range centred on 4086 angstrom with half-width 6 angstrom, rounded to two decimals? 0.67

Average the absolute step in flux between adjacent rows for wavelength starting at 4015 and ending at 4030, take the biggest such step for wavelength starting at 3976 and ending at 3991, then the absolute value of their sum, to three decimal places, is 0.079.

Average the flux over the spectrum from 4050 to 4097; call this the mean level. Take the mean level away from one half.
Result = -0.14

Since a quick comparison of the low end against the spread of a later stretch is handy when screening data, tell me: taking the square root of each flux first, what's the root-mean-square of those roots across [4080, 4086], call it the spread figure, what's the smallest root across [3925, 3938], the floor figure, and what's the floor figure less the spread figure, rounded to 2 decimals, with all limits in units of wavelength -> -0.52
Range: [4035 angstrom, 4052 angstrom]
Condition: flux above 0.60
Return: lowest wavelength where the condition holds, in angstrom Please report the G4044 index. 4036.38 angstrom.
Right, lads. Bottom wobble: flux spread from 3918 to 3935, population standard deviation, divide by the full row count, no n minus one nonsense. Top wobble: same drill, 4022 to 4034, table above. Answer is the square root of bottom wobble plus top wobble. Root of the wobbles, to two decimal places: 0.44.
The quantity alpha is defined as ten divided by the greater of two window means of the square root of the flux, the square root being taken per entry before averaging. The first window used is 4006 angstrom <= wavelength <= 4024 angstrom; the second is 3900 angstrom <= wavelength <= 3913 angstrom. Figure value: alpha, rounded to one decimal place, 12.4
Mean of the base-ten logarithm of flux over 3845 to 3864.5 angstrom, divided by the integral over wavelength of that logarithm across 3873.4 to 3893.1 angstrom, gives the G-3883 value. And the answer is 0.042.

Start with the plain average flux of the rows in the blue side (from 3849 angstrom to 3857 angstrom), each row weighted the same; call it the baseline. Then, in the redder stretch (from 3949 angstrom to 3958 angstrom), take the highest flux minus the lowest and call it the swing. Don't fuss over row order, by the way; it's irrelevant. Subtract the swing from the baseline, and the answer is 0.55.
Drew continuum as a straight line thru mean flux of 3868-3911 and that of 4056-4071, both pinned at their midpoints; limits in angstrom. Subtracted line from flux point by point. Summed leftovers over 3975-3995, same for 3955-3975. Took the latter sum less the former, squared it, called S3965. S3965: 6.1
